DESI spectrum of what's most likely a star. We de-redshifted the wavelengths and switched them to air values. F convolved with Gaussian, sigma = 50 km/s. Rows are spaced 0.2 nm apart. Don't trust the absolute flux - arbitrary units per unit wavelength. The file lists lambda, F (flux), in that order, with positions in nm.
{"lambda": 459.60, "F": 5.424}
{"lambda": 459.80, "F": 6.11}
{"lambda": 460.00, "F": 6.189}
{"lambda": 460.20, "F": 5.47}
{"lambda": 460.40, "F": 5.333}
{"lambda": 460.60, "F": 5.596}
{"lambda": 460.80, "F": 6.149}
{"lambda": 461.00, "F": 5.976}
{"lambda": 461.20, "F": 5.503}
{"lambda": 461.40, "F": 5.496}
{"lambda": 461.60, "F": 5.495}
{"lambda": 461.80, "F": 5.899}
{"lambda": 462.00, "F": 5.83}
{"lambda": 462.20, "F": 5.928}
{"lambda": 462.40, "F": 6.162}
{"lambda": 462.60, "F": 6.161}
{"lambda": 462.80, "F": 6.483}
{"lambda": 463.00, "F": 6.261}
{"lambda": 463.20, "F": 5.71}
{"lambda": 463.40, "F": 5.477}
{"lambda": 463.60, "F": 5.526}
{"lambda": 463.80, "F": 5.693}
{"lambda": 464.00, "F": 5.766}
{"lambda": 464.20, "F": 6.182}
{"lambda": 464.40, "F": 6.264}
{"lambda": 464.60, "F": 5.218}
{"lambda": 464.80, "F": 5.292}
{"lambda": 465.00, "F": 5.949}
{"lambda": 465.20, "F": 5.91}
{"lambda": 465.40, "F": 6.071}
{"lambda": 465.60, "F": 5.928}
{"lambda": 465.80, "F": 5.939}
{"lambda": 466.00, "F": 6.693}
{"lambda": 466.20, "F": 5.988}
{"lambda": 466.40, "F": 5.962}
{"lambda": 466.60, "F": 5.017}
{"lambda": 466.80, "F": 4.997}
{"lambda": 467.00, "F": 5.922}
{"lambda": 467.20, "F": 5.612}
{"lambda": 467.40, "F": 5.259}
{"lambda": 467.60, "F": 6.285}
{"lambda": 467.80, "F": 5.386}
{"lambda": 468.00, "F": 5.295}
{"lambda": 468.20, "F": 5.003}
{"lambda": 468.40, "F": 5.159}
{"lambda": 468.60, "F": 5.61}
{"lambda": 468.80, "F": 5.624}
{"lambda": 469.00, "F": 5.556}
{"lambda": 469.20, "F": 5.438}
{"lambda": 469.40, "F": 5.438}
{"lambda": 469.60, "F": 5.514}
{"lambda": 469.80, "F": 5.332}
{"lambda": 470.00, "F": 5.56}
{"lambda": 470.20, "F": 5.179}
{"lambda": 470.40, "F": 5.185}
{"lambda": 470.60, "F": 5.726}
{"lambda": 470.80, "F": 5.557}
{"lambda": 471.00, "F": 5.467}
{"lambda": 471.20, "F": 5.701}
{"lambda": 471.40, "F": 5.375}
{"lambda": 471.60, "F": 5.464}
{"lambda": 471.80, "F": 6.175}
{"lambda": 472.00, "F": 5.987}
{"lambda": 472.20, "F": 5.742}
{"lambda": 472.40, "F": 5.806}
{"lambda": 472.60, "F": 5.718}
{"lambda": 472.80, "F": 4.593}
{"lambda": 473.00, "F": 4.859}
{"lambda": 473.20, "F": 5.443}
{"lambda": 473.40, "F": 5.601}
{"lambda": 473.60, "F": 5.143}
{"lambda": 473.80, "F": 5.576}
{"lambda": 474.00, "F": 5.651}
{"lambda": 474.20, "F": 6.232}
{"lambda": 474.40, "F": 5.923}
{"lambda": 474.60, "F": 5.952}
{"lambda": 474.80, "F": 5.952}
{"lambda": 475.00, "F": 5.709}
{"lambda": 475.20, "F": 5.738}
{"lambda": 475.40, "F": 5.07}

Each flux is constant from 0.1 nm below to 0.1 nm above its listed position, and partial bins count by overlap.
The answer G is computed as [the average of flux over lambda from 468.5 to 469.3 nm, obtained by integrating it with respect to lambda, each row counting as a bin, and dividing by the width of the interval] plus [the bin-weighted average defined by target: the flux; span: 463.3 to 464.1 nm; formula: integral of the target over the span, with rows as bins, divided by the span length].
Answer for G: 11.2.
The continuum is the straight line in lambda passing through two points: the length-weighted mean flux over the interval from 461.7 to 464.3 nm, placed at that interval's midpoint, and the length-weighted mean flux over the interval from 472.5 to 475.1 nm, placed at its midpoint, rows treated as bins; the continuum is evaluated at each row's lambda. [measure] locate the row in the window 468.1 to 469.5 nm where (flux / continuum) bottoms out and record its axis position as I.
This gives 468.20 nm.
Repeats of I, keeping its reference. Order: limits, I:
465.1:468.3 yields 466.80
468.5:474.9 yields 472.80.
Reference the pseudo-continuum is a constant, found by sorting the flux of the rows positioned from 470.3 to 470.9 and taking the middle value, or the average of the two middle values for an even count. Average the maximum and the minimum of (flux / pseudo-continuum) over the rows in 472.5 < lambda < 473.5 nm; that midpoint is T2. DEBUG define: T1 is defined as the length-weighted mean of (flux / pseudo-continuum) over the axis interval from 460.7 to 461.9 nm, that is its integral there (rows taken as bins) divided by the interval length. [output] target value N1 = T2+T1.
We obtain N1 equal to 1.963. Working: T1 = 1.04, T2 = 0.93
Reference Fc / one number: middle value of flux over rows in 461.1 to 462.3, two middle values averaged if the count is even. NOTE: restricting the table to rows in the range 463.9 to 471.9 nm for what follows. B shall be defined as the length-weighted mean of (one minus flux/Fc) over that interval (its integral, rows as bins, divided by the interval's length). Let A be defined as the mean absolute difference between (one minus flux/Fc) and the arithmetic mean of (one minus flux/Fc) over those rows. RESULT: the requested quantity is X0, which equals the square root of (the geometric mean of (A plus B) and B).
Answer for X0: 0.147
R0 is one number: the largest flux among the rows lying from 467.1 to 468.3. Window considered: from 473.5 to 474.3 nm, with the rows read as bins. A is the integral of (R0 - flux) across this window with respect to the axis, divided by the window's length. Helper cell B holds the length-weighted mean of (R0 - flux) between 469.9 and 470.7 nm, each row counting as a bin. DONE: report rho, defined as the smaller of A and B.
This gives 0.63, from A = 0.63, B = 0.87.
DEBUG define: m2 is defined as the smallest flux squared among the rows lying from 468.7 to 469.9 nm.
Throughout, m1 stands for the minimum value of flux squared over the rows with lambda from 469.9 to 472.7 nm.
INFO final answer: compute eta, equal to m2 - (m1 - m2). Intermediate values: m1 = 26.8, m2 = 28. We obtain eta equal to 30.0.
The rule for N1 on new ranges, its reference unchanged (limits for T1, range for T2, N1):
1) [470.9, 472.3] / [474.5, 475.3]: 2.075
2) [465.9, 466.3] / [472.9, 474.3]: 2.139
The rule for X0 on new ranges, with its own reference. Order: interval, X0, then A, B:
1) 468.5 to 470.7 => 0.213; 0.025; 0.03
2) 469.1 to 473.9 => 0.222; 0.042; 0.03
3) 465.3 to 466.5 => 0.236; 0.035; -0.08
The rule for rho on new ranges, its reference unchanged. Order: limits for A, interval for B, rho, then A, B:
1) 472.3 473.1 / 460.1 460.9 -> 0.65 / 1.04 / 0.65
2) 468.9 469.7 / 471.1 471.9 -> 0.61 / 0.80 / 0.61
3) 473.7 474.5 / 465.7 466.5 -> 0.14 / 0.44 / 0.14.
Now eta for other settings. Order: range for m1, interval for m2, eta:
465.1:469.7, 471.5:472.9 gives 17.2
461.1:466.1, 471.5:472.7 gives 32.5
